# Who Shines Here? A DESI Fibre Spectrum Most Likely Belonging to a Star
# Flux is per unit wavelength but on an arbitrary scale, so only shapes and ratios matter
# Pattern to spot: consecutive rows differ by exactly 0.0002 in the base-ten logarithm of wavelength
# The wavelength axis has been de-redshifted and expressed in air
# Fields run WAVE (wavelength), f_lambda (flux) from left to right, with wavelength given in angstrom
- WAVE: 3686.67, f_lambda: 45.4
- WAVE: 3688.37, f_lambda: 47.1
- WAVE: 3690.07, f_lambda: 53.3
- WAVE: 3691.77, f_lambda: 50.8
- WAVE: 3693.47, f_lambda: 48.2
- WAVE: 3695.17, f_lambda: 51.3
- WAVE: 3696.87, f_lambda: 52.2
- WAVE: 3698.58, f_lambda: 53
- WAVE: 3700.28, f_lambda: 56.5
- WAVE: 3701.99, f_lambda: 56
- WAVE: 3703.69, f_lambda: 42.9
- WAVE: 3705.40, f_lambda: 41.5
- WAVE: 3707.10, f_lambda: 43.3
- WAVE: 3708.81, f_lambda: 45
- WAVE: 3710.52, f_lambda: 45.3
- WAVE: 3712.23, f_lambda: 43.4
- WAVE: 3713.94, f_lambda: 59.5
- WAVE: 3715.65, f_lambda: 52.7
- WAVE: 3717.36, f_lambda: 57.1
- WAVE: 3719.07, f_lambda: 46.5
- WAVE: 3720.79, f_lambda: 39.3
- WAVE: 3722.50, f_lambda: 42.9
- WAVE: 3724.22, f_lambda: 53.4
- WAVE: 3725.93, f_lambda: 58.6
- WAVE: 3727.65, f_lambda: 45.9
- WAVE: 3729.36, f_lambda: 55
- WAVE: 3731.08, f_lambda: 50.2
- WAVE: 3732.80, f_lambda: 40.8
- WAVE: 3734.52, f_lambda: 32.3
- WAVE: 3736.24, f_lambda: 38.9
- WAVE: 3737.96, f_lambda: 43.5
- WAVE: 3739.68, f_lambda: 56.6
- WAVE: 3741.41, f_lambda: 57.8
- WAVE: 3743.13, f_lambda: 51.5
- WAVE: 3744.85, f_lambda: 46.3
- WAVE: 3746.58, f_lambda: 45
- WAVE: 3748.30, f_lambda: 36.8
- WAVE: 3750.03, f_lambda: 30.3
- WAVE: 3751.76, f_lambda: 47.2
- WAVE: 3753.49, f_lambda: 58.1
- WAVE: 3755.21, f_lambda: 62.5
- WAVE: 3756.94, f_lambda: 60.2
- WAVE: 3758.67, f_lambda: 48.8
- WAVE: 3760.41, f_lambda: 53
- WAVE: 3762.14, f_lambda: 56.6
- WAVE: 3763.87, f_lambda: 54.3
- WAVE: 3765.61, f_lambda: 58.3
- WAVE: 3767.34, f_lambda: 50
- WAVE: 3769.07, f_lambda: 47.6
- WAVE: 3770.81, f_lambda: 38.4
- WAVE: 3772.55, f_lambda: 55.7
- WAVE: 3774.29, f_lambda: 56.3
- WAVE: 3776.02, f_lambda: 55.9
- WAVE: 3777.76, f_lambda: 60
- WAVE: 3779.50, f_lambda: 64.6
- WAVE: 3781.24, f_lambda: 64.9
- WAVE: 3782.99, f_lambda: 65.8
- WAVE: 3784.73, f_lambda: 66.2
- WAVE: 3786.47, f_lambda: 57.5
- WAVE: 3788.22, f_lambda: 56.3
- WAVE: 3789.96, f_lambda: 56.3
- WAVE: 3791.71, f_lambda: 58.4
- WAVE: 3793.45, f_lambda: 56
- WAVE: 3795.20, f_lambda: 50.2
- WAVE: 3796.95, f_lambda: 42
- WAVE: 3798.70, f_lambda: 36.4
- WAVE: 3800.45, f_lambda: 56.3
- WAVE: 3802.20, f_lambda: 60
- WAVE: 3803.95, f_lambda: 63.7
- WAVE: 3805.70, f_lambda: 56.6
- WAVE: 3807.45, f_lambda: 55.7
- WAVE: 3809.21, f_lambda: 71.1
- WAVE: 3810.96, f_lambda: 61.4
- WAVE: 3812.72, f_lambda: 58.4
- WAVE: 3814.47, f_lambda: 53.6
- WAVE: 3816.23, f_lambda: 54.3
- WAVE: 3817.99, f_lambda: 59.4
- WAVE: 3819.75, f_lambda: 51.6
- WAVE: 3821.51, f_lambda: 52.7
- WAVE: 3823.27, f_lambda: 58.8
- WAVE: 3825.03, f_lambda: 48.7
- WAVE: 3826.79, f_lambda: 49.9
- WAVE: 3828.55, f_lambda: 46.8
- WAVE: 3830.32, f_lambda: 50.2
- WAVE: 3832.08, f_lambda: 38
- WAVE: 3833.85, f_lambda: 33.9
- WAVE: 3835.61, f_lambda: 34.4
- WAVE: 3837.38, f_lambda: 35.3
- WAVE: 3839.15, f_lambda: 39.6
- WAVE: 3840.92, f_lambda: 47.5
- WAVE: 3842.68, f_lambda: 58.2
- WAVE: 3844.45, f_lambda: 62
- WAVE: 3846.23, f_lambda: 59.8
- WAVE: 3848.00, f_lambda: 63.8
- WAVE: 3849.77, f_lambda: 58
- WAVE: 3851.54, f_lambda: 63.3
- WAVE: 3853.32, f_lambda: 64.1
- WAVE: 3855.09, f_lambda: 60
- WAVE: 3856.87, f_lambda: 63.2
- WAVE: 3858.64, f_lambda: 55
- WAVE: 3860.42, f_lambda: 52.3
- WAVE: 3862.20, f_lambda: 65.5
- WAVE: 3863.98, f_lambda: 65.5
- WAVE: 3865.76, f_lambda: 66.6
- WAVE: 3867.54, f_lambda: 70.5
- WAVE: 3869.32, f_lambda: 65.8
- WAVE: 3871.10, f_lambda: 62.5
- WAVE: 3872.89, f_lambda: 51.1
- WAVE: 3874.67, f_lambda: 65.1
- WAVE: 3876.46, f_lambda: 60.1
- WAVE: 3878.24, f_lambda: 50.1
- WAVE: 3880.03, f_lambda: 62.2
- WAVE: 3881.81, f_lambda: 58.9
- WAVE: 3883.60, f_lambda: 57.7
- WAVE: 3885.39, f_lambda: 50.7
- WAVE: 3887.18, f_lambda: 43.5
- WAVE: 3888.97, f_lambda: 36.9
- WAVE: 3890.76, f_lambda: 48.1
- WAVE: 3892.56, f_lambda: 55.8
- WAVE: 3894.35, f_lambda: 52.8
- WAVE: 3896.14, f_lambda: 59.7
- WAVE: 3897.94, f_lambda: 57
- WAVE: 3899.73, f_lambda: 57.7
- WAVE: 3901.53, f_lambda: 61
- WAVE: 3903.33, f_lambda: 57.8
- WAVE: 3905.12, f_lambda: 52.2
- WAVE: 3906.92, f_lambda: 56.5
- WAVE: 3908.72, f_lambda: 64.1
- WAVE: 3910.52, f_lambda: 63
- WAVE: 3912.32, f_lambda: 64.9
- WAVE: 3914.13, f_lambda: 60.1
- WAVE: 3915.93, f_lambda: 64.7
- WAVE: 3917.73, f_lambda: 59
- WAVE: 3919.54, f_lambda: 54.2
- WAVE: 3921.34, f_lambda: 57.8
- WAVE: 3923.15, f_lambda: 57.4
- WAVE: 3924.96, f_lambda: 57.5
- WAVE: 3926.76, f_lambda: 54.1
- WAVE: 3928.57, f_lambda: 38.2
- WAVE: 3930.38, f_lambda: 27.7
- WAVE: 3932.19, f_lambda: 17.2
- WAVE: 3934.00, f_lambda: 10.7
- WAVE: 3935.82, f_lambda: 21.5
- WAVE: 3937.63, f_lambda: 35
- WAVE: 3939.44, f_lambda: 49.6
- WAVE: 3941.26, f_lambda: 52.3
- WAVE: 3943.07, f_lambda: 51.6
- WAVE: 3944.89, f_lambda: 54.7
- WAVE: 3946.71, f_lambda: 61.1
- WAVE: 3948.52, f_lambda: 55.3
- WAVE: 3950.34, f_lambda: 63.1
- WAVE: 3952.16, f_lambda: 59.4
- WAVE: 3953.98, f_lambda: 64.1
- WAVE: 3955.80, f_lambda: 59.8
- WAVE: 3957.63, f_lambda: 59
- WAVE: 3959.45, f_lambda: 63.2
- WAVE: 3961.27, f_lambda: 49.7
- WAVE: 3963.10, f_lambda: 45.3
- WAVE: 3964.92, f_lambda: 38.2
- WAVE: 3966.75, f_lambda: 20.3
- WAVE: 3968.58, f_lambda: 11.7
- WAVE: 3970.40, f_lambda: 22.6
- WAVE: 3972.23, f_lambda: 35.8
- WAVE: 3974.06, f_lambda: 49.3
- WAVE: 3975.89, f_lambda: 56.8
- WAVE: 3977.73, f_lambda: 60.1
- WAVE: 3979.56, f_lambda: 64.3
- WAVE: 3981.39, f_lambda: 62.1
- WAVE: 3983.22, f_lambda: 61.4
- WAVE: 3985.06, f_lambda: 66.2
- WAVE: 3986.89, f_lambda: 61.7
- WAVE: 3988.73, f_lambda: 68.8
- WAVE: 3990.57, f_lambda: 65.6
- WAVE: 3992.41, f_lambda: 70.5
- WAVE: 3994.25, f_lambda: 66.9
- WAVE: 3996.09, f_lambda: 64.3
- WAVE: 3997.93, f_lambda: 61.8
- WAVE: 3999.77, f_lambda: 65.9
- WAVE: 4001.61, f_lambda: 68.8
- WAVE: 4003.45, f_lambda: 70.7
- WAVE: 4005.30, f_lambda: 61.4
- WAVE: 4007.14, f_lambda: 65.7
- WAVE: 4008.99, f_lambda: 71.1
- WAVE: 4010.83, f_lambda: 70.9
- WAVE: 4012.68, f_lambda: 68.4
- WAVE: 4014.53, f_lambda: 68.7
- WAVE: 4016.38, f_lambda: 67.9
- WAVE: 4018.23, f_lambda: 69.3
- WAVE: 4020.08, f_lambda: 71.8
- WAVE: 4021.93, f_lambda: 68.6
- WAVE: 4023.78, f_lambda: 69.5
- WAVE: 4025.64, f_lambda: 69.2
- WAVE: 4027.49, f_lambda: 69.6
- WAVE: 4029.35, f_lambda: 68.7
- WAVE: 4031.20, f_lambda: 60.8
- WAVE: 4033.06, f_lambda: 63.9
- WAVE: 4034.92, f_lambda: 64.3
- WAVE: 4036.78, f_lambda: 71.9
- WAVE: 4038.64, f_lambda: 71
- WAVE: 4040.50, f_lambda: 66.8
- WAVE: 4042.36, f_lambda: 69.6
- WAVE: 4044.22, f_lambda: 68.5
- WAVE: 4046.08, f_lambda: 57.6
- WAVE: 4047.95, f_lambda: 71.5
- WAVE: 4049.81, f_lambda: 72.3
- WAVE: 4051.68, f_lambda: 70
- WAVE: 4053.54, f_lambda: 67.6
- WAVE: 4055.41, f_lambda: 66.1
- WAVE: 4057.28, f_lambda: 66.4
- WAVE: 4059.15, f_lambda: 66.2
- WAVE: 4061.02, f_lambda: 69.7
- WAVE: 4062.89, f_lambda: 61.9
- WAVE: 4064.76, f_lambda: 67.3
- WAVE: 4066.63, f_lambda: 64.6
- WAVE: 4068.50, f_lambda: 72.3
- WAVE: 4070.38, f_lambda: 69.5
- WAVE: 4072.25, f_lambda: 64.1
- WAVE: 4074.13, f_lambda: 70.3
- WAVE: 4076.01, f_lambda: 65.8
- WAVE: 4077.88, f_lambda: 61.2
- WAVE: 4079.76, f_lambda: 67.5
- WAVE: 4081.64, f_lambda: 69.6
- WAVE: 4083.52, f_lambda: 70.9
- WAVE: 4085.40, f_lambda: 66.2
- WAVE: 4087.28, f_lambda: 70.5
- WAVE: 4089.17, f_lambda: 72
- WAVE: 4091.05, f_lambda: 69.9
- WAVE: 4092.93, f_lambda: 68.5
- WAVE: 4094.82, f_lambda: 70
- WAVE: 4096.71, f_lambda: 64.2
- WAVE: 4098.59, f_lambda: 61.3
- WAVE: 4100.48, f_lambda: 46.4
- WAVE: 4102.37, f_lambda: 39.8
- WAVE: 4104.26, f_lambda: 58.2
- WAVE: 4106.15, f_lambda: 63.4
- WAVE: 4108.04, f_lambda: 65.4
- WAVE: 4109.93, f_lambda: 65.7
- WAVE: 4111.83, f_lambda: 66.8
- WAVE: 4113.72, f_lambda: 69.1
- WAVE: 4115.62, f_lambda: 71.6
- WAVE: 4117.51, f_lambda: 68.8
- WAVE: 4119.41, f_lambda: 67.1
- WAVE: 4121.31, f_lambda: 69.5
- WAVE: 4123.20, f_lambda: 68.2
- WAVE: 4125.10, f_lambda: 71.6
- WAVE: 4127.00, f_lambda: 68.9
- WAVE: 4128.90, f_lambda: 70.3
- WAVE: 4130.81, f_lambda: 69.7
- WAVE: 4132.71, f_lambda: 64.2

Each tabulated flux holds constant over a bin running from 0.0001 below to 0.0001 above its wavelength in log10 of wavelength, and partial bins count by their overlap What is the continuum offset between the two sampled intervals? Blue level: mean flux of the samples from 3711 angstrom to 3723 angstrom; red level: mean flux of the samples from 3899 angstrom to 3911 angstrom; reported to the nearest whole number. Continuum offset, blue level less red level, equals -10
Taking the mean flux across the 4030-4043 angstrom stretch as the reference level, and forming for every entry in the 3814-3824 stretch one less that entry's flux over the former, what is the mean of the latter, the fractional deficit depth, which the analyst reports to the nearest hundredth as 0.18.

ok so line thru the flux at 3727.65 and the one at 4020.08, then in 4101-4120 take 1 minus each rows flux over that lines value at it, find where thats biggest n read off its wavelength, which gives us 4102.37 angstrom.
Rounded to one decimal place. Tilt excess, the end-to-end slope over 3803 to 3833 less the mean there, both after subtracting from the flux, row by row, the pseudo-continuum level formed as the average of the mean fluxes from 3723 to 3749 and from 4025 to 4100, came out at 1.8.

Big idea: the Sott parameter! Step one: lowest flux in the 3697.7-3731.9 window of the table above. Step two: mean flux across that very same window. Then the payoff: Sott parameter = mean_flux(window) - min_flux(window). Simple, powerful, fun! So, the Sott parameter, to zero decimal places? 10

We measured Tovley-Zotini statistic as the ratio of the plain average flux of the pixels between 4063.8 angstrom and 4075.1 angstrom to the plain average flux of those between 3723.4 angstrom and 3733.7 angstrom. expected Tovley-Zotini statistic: 1.3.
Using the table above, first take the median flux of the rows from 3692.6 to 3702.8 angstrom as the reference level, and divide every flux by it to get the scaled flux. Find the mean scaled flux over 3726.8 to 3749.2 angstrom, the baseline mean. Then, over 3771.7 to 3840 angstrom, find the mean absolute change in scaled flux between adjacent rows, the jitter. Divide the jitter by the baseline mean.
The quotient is 0.099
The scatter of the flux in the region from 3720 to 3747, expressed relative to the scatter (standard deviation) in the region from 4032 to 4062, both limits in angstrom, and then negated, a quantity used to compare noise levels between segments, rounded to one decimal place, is -2.0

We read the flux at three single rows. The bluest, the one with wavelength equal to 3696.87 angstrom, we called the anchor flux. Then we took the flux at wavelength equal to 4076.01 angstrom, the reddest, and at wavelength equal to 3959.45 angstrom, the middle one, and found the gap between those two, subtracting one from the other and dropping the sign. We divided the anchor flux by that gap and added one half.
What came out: 21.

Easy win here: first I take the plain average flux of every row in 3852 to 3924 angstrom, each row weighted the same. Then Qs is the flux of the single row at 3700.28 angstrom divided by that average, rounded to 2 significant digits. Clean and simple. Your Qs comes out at 0.97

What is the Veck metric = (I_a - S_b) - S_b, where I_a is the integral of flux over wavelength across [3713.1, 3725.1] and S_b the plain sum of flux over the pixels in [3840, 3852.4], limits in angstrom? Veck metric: -223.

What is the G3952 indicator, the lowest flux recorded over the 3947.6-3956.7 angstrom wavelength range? 55.3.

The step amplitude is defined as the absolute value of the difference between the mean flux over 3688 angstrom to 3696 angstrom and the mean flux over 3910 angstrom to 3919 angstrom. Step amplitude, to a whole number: 12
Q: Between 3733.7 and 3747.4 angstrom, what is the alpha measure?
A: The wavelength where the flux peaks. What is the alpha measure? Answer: 3741.41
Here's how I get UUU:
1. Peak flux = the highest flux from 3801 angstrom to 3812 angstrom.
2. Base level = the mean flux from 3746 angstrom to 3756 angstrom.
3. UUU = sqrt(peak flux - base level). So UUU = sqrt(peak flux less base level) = 4.9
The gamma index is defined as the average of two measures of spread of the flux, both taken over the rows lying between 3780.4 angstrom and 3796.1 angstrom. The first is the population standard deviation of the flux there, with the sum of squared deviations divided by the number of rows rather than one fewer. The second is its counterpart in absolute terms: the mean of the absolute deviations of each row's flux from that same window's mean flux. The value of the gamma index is 4.8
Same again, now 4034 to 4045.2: 2.4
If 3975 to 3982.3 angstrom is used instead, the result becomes 2.6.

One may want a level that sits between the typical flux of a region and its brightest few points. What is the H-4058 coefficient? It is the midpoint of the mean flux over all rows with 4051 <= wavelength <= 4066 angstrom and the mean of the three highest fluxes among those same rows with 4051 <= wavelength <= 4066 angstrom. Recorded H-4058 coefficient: 68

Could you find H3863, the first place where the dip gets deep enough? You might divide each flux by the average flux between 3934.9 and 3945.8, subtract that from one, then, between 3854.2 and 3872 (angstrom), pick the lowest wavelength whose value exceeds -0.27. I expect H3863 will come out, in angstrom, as 3858.64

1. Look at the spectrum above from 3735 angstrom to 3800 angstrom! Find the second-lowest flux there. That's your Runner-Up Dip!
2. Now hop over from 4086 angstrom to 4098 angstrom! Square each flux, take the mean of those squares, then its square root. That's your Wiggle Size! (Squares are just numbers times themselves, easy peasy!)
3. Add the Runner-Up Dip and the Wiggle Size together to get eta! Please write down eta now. 106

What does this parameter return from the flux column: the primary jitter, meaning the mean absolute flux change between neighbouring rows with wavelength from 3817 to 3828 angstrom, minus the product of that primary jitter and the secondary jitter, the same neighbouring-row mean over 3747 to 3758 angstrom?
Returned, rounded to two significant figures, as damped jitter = -38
